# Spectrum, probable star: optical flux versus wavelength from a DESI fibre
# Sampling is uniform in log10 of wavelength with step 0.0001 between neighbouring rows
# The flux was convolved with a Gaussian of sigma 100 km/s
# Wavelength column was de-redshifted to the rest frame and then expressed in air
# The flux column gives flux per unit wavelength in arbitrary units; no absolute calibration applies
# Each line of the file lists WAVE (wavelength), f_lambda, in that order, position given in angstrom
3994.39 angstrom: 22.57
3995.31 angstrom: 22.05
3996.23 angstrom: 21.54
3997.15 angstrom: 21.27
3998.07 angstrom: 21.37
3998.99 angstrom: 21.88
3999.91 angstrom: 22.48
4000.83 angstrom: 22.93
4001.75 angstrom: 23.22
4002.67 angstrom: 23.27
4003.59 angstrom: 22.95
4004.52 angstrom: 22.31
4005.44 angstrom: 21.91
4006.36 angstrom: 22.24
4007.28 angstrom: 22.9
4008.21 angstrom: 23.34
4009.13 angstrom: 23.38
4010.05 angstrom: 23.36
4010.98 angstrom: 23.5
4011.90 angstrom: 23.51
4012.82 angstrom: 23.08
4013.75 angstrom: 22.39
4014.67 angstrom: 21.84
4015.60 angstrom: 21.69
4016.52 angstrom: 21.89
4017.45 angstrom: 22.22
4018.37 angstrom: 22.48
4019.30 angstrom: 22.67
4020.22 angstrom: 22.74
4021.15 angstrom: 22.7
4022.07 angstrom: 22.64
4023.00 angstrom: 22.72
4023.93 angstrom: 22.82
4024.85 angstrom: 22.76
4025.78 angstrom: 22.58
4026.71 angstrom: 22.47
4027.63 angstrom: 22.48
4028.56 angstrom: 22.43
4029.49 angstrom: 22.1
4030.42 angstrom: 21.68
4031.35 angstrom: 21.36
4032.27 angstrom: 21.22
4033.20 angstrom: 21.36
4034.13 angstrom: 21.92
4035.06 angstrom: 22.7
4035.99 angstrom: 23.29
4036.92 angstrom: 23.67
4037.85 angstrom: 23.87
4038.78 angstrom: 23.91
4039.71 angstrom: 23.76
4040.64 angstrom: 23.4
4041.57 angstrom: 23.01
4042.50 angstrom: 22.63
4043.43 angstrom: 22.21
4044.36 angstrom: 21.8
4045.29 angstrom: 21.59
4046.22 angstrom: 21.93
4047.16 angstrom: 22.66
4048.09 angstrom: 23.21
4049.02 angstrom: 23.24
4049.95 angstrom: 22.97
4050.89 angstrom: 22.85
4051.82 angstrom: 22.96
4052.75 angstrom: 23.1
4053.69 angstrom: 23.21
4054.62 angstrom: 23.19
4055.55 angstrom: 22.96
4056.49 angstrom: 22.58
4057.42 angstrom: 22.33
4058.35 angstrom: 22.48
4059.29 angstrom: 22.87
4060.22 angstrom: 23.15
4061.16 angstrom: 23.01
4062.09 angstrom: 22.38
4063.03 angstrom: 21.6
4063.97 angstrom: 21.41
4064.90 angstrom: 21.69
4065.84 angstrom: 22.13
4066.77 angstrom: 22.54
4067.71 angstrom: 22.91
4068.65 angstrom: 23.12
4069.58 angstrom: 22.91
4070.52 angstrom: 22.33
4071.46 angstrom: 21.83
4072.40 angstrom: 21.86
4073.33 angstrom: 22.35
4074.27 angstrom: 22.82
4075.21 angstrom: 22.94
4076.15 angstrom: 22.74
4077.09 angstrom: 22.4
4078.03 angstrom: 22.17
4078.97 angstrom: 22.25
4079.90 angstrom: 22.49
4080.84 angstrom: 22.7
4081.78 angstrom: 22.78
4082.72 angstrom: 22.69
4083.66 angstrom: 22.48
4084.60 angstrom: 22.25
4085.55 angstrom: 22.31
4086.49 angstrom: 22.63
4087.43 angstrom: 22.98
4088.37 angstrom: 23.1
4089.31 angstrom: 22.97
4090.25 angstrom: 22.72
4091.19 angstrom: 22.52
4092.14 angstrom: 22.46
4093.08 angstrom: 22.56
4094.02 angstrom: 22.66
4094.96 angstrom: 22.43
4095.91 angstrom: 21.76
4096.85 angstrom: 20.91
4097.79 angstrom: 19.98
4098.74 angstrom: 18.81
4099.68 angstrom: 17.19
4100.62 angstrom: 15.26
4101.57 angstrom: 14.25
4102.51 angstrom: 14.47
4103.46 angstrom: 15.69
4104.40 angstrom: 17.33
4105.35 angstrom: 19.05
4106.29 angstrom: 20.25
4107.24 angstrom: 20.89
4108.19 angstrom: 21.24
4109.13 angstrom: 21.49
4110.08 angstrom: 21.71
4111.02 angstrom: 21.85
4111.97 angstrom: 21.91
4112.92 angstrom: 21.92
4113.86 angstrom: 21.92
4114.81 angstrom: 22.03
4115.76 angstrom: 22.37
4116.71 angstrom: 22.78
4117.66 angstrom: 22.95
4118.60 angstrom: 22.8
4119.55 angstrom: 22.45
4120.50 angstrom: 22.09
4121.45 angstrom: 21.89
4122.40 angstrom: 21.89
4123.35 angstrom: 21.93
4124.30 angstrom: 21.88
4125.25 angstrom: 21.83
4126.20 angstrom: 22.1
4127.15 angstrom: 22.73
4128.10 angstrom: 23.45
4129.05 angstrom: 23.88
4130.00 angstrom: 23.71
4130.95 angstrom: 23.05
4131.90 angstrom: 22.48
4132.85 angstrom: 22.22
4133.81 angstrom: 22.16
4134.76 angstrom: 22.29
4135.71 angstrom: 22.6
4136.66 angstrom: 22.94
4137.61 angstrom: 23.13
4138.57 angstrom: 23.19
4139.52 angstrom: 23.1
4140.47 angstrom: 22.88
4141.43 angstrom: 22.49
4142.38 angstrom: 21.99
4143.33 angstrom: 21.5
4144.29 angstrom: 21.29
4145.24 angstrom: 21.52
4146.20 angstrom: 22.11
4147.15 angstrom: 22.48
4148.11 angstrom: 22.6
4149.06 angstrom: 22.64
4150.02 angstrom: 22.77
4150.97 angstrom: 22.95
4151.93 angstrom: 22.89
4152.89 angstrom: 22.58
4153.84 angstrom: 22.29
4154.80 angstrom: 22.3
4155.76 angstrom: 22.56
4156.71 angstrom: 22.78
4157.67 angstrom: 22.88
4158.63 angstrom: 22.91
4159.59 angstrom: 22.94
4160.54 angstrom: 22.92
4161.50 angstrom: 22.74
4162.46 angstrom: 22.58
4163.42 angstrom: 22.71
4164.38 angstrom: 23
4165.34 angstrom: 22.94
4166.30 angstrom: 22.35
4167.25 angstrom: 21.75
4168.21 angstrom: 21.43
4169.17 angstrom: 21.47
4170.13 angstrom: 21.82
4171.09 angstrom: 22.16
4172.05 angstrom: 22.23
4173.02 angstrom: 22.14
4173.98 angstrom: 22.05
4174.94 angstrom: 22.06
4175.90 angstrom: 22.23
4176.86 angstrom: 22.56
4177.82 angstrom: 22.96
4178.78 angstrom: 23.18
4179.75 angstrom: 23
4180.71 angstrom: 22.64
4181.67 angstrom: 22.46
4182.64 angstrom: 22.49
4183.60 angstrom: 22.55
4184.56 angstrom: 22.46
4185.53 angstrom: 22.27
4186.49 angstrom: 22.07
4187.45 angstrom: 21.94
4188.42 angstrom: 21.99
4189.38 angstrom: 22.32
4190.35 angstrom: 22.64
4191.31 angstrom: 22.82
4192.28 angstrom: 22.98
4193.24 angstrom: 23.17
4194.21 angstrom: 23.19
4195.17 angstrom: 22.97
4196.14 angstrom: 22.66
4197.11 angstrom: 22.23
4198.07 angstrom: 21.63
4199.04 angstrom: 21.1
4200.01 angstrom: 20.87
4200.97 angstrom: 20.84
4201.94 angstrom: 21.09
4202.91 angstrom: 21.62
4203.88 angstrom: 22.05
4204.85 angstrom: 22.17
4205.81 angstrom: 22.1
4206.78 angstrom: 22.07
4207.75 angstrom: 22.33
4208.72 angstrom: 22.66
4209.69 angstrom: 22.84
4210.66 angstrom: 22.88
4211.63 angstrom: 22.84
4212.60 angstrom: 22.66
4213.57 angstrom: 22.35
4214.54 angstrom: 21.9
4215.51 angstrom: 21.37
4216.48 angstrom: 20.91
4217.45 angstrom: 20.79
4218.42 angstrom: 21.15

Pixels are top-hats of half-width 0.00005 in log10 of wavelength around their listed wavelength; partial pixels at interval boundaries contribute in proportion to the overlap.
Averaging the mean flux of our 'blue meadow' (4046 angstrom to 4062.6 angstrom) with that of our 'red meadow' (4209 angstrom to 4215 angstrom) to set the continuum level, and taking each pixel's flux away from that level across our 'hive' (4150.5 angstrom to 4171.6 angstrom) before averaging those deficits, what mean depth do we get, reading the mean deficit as 0.21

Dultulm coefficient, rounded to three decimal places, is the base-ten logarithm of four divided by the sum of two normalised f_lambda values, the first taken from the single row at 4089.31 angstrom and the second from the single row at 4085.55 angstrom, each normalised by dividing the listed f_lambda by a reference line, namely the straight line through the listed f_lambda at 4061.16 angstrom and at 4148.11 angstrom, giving 0.306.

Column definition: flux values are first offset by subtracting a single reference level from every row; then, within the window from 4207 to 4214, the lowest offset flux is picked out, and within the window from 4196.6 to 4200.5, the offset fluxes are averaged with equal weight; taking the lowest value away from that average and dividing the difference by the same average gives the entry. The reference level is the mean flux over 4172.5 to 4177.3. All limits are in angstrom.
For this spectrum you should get 1.2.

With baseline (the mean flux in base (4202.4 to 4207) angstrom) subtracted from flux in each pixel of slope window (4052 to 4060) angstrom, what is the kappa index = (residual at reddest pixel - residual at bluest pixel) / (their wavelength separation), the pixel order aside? 0.0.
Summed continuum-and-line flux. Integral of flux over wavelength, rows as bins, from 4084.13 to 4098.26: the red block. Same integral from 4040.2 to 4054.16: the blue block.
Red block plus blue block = 632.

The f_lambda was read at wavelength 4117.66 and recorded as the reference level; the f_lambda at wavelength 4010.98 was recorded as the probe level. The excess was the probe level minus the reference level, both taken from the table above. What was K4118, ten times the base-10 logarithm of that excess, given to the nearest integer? -3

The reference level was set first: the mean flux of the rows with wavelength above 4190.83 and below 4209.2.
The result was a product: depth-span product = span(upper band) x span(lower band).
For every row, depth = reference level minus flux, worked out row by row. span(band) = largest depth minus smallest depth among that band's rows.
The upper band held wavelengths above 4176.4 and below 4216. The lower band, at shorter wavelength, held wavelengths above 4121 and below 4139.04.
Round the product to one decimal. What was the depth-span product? 4.8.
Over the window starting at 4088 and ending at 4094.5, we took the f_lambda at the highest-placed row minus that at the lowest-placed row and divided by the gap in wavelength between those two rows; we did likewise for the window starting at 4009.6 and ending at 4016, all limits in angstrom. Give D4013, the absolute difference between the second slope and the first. 0.22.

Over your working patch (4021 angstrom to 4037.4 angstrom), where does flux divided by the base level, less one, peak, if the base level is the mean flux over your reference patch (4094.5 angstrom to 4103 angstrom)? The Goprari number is 4036.92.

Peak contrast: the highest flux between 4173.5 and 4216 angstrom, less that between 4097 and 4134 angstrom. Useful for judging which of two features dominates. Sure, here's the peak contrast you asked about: -0.7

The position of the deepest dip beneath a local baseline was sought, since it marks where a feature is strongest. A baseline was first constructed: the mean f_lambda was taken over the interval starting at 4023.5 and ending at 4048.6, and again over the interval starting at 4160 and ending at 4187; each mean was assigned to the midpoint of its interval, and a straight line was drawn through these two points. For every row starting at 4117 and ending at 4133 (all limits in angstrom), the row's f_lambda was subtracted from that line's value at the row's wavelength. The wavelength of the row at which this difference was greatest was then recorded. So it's 4125.25 angstrom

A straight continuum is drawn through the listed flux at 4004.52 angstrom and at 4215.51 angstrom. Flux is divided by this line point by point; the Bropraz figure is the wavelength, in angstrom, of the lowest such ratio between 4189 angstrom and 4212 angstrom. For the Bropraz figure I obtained 4200.97 angstrom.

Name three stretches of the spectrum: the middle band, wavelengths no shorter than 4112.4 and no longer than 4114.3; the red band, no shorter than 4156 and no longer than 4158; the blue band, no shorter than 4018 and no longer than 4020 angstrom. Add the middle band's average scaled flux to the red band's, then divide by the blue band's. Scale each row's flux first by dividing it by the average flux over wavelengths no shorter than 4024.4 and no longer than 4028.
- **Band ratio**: 1.98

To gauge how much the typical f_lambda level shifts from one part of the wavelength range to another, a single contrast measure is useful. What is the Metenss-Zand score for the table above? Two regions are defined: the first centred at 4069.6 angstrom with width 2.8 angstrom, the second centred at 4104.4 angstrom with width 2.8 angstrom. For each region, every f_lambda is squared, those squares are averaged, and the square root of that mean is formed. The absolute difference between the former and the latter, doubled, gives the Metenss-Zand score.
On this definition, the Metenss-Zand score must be 10.8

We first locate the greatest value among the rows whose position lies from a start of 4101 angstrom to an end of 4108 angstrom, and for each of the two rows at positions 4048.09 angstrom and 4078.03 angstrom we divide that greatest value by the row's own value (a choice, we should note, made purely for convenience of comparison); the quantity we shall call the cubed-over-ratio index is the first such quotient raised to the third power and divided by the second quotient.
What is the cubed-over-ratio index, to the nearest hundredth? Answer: 0.77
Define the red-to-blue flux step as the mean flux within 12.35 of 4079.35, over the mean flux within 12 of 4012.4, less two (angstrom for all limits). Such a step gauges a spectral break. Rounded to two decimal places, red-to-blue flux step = -1.01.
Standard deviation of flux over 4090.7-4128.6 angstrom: 2.4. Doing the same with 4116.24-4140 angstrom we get 0.6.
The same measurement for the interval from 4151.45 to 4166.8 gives 0.2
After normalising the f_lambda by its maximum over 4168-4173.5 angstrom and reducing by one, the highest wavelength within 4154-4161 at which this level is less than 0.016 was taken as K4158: 4155.76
